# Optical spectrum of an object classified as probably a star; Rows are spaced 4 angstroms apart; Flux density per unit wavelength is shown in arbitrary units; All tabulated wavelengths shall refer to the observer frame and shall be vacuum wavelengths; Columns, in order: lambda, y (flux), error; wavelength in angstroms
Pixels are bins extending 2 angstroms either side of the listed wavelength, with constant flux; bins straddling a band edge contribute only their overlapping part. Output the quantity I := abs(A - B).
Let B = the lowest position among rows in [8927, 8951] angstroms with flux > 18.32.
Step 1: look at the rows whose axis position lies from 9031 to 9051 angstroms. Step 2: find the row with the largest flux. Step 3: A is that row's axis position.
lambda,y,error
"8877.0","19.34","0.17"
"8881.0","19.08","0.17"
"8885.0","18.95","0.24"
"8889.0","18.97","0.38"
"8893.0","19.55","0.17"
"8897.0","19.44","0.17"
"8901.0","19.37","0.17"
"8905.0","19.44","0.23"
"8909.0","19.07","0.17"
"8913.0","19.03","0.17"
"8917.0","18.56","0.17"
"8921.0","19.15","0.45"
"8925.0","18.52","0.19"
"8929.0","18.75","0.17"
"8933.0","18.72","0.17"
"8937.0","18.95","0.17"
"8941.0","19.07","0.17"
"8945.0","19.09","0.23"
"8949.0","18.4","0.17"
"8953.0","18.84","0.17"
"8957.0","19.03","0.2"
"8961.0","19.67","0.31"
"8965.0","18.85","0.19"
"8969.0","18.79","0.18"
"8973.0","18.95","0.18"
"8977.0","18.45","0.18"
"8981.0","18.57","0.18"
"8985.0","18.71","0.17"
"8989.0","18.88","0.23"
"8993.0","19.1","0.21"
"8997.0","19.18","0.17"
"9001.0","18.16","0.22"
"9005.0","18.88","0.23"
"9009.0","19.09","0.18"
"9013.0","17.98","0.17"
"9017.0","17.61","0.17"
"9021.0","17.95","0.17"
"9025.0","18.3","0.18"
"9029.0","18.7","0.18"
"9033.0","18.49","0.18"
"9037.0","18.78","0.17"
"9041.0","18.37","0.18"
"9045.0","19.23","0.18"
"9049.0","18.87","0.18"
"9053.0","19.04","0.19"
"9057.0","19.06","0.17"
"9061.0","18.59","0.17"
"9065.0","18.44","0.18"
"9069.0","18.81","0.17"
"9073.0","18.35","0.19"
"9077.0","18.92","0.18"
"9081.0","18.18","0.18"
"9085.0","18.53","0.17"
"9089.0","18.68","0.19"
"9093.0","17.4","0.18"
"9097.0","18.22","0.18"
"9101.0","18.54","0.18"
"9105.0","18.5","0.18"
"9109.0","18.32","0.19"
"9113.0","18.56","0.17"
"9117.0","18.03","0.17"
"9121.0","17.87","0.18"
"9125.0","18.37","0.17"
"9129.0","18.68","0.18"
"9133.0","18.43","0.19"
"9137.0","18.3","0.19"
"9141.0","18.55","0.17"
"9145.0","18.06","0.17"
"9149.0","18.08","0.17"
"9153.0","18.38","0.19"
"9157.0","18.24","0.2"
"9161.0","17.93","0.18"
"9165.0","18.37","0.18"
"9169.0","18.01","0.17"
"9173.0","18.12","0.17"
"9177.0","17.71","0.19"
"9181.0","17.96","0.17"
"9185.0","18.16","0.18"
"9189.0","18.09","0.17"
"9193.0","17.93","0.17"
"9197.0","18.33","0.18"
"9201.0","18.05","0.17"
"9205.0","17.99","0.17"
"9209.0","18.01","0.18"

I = 116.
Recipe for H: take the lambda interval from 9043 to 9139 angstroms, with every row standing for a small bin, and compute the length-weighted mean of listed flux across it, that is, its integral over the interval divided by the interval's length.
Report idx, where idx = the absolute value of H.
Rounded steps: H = 18.5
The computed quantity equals 18.5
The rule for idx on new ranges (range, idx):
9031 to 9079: 18.7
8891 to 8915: 19.3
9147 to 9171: 18.2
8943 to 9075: 18.7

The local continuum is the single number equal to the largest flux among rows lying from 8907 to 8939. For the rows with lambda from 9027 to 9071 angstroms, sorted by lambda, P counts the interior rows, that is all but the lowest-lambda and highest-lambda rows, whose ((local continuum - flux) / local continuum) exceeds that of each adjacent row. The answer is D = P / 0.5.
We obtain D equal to 8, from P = 4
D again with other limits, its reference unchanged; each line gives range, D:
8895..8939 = 8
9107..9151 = 6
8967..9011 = 4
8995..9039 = 6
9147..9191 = 6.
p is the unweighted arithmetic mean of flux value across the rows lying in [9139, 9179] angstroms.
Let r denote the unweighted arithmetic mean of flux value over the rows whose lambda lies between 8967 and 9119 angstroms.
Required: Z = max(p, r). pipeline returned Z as 18.6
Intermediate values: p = 18.1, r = 18.6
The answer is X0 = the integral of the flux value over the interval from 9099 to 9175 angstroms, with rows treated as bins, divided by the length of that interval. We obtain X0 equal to 18.3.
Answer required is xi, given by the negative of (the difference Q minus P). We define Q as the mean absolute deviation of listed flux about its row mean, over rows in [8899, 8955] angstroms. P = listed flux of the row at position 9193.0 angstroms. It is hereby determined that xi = 17.7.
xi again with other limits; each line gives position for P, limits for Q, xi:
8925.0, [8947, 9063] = 18.2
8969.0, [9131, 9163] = 18.6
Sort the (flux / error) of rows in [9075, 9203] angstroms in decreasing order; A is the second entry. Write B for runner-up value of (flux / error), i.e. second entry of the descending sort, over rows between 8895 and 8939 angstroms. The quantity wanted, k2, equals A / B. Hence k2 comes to 0.96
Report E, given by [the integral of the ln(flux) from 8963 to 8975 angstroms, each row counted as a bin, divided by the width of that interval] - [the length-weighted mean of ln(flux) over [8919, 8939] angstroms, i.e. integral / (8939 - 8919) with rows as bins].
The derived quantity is 0.00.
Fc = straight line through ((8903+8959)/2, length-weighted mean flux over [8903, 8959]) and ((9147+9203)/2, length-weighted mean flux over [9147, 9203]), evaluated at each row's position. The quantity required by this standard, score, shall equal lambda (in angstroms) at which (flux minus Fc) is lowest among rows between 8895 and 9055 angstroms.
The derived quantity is 9017.0 angstroms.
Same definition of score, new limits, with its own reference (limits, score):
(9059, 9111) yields 9093.0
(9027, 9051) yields 9041.0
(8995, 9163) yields 9017.0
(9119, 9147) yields 9121.0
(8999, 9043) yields 9017.0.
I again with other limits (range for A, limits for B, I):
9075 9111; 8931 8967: 144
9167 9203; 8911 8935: 284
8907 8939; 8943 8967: 24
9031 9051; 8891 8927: 152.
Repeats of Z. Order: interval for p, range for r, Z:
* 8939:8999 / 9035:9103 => 18.9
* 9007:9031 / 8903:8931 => 18.9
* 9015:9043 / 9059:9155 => 18.4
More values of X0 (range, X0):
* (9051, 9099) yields 18.5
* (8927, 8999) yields 18.9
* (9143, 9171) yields 18.2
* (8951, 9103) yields 18.6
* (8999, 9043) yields 18.4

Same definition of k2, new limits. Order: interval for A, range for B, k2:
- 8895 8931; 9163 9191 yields 1.07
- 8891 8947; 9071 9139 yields 1.05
